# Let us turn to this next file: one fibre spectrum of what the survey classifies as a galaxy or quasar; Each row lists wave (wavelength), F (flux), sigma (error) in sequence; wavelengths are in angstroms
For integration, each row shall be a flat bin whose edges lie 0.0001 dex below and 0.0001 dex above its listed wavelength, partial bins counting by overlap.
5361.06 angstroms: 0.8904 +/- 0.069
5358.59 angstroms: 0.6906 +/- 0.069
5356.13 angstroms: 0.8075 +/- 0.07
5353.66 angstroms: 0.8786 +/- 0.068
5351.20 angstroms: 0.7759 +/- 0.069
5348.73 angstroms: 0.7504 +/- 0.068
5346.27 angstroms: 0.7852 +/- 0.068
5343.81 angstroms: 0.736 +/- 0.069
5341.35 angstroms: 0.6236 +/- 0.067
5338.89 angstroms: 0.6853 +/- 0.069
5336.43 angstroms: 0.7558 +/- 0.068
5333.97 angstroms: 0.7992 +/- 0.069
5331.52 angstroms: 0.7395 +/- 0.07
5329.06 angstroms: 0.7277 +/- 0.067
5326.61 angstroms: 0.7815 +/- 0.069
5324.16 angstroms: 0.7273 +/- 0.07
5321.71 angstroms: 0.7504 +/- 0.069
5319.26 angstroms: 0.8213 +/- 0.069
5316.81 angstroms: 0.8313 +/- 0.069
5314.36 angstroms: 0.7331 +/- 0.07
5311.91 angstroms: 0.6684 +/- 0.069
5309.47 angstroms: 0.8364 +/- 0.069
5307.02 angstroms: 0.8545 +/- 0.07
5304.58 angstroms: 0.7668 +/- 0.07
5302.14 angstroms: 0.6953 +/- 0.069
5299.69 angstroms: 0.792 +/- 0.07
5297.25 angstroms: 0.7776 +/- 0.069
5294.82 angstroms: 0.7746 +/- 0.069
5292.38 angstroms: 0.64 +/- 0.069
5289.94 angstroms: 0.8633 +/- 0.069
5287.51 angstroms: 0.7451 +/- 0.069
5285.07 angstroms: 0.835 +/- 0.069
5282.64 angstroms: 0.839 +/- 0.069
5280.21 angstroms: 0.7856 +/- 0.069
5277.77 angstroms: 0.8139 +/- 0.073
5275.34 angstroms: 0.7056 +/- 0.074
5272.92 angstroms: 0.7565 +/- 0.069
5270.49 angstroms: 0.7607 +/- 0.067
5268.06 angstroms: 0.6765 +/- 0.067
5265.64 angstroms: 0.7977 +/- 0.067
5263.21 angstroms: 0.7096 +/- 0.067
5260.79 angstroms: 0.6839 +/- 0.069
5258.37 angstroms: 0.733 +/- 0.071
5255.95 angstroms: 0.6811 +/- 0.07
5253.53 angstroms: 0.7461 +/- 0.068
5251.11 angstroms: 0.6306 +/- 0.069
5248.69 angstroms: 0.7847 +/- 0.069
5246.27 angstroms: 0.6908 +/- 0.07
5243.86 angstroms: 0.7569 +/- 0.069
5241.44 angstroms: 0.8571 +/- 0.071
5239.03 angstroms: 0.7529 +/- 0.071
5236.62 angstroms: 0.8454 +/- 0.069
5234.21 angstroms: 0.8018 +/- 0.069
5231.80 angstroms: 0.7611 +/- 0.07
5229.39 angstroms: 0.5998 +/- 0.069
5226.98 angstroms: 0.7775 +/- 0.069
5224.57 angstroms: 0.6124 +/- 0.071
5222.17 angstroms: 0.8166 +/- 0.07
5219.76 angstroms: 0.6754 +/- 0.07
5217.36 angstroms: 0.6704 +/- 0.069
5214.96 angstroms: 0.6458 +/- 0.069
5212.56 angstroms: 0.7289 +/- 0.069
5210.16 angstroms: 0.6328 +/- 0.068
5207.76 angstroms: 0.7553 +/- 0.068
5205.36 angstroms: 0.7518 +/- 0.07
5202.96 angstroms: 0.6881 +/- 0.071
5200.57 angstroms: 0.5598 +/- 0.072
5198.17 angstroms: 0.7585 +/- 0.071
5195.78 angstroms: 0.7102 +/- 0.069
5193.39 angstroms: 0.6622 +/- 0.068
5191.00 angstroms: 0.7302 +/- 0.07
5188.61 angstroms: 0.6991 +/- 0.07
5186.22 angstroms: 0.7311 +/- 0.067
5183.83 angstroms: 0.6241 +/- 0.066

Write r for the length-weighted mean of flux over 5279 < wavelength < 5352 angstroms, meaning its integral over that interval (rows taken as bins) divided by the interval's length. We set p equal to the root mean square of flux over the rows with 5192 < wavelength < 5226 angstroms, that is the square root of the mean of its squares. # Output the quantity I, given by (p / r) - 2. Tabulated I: -1.09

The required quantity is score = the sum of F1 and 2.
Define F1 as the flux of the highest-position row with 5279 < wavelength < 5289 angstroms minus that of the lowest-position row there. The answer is 1.96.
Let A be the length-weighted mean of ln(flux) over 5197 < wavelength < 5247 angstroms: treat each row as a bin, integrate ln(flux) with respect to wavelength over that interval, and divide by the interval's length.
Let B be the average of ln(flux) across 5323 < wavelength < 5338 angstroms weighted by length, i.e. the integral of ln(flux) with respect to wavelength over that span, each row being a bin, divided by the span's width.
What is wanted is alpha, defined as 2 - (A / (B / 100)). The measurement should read -115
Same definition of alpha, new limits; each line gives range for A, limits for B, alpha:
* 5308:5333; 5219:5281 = -87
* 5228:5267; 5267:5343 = -108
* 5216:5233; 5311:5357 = -126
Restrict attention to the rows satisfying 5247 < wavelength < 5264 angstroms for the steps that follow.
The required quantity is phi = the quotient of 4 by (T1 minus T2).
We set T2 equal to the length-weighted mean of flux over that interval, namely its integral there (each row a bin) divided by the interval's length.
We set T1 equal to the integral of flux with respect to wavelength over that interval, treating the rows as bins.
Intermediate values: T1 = 12.1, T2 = 0.71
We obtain 0.35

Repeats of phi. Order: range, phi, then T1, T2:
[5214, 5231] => 0.36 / 11.7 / 0.69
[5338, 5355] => 0.33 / 12.7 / 0.75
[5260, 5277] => 0.34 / 12.4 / 0.73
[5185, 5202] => 0.36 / 11.8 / 0.69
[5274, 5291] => 0.31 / 13.6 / 0.80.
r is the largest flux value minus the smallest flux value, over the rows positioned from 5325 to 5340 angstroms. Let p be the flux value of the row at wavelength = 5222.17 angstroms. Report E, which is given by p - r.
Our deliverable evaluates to 0.70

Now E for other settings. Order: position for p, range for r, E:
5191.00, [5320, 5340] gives 0.62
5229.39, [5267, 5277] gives 0.52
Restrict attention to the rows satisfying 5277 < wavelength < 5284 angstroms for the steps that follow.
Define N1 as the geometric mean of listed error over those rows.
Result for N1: 0.0703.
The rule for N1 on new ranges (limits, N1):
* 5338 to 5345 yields 0.0683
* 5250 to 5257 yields 0.0690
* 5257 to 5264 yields 0.0690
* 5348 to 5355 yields 0.0683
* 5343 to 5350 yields 0.0683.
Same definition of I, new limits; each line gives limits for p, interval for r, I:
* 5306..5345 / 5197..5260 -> -0.95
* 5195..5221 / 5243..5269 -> -1.04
